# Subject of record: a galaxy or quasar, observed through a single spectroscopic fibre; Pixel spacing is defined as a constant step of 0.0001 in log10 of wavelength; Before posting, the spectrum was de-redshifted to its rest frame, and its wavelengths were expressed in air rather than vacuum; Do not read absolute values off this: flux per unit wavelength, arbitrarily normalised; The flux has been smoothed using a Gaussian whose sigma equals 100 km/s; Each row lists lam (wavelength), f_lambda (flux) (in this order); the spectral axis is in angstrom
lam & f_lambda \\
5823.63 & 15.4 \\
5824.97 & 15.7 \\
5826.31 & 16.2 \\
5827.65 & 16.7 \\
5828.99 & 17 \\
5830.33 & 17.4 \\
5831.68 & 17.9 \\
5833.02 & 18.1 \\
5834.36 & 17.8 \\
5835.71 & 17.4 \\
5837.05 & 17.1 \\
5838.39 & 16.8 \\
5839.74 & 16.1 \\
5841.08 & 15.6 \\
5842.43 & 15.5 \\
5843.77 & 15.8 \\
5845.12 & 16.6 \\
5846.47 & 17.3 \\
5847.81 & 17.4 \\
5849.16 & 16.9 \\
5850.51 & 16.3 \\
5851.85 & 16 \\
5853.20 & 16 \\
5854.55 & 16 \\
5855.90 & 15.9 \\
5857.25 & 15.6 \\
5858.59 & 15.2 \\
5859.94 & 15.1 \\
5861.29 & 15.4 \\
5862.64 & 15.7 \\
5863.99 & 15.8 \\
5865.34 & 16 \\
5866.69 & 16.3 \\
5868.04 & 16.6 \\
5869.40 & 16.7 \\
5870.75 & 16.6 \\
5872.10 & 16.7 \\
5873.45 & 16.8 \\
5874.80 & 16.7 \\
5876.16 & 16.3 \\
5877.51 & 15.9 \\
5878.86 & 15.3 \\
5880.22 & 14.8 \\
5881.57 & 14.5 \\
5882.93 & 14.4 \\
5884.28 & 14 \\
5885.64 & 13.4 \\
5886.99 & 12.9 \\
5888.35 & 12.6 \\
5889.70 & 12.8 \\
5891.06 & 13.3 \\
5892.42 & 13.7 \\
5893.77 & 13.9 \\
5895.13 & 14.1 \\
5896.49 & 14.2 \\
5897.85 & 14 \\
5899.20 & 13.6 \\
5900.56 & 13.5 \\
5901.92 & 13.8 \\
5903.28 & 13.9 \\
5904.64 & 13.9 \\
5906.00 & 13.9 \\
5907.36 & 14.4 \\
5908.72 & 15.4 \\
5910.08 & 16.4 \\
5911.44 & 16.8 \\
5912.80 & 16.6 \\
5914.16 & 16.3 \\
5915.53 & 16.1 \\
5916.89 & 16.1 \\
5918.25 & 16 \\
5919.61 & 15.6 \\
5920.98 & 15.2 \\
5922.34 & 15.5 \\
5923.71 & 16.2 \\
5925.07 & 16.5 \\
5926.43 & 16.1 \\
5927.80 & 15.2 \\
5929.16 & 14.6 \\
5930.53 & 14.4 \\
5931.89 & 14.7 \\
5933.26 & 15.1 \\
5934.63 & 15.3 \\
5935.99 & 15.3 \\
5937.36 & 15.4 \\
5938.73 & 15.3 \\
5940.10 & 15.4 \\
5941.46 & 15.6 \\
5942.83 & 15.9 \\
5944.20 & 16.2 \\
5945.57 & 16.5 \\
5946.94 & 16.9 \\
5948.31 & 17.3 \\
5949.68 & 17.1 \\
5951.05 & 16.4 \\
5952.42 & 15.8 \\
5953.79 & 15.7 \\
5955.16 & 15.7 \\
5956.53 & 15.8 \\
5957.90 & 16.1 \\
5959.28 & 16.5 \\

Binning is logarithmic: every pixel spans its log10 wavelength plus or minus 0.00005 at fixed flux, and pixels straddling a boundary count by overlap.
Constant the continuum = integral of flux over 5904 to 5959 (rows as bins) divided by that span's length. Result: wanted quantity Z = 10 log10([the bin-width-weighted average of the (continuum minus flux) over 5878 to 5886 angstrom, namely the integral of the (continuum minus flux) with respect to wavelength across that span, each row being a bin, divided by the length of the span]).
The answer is 1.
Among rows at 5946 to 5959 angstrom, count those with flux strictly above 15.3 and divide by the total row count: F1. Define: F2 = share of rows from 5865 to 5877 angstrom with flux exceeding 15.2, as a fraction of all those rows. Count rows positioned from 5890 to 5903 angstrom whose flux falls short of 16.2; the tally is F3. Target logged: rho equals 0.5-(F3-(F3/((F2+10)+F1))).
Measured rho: -8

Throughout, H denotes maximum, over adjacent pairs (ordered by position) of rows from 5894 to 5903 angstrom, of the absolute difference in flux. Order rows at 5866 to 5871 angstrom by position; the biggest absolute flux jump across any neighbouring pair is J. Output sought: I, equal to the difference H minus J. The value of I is 0.1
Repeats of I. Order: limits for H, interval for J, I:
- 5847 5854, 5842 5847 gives -0.2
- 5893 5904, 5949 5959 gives -0.3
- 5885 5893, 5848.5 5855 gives -0.1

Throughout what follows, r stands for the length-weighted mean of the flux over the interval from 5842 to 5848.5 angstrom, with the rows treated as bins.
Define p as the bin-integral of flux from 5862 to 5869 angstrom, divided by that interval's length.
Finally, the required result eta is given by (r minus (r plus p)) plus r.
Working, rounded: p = 16.1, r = 16.6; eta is 0.5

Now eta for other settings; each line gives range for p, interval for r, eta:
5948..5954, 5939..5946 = -0.6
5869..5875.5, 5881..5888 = -2.9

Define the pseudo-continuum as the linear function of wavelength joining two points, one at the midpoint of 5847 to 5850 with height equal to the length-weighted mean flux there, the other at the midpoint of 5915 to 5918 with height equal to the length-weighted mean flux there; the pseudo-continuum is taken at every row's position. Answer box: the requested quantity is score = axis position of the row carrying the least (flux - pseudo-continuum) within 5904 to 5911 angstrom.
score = 5904.64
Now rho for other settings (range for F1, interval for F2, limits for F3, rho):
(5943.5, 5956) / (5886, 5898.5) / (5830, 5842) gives -1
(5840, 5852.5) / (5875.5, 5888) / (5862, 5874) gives -2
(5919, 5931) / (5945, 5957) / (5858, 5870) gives -5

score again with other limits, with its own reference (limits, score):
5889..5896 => 5889.70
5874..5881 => 5880.22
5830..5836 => 5830.33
